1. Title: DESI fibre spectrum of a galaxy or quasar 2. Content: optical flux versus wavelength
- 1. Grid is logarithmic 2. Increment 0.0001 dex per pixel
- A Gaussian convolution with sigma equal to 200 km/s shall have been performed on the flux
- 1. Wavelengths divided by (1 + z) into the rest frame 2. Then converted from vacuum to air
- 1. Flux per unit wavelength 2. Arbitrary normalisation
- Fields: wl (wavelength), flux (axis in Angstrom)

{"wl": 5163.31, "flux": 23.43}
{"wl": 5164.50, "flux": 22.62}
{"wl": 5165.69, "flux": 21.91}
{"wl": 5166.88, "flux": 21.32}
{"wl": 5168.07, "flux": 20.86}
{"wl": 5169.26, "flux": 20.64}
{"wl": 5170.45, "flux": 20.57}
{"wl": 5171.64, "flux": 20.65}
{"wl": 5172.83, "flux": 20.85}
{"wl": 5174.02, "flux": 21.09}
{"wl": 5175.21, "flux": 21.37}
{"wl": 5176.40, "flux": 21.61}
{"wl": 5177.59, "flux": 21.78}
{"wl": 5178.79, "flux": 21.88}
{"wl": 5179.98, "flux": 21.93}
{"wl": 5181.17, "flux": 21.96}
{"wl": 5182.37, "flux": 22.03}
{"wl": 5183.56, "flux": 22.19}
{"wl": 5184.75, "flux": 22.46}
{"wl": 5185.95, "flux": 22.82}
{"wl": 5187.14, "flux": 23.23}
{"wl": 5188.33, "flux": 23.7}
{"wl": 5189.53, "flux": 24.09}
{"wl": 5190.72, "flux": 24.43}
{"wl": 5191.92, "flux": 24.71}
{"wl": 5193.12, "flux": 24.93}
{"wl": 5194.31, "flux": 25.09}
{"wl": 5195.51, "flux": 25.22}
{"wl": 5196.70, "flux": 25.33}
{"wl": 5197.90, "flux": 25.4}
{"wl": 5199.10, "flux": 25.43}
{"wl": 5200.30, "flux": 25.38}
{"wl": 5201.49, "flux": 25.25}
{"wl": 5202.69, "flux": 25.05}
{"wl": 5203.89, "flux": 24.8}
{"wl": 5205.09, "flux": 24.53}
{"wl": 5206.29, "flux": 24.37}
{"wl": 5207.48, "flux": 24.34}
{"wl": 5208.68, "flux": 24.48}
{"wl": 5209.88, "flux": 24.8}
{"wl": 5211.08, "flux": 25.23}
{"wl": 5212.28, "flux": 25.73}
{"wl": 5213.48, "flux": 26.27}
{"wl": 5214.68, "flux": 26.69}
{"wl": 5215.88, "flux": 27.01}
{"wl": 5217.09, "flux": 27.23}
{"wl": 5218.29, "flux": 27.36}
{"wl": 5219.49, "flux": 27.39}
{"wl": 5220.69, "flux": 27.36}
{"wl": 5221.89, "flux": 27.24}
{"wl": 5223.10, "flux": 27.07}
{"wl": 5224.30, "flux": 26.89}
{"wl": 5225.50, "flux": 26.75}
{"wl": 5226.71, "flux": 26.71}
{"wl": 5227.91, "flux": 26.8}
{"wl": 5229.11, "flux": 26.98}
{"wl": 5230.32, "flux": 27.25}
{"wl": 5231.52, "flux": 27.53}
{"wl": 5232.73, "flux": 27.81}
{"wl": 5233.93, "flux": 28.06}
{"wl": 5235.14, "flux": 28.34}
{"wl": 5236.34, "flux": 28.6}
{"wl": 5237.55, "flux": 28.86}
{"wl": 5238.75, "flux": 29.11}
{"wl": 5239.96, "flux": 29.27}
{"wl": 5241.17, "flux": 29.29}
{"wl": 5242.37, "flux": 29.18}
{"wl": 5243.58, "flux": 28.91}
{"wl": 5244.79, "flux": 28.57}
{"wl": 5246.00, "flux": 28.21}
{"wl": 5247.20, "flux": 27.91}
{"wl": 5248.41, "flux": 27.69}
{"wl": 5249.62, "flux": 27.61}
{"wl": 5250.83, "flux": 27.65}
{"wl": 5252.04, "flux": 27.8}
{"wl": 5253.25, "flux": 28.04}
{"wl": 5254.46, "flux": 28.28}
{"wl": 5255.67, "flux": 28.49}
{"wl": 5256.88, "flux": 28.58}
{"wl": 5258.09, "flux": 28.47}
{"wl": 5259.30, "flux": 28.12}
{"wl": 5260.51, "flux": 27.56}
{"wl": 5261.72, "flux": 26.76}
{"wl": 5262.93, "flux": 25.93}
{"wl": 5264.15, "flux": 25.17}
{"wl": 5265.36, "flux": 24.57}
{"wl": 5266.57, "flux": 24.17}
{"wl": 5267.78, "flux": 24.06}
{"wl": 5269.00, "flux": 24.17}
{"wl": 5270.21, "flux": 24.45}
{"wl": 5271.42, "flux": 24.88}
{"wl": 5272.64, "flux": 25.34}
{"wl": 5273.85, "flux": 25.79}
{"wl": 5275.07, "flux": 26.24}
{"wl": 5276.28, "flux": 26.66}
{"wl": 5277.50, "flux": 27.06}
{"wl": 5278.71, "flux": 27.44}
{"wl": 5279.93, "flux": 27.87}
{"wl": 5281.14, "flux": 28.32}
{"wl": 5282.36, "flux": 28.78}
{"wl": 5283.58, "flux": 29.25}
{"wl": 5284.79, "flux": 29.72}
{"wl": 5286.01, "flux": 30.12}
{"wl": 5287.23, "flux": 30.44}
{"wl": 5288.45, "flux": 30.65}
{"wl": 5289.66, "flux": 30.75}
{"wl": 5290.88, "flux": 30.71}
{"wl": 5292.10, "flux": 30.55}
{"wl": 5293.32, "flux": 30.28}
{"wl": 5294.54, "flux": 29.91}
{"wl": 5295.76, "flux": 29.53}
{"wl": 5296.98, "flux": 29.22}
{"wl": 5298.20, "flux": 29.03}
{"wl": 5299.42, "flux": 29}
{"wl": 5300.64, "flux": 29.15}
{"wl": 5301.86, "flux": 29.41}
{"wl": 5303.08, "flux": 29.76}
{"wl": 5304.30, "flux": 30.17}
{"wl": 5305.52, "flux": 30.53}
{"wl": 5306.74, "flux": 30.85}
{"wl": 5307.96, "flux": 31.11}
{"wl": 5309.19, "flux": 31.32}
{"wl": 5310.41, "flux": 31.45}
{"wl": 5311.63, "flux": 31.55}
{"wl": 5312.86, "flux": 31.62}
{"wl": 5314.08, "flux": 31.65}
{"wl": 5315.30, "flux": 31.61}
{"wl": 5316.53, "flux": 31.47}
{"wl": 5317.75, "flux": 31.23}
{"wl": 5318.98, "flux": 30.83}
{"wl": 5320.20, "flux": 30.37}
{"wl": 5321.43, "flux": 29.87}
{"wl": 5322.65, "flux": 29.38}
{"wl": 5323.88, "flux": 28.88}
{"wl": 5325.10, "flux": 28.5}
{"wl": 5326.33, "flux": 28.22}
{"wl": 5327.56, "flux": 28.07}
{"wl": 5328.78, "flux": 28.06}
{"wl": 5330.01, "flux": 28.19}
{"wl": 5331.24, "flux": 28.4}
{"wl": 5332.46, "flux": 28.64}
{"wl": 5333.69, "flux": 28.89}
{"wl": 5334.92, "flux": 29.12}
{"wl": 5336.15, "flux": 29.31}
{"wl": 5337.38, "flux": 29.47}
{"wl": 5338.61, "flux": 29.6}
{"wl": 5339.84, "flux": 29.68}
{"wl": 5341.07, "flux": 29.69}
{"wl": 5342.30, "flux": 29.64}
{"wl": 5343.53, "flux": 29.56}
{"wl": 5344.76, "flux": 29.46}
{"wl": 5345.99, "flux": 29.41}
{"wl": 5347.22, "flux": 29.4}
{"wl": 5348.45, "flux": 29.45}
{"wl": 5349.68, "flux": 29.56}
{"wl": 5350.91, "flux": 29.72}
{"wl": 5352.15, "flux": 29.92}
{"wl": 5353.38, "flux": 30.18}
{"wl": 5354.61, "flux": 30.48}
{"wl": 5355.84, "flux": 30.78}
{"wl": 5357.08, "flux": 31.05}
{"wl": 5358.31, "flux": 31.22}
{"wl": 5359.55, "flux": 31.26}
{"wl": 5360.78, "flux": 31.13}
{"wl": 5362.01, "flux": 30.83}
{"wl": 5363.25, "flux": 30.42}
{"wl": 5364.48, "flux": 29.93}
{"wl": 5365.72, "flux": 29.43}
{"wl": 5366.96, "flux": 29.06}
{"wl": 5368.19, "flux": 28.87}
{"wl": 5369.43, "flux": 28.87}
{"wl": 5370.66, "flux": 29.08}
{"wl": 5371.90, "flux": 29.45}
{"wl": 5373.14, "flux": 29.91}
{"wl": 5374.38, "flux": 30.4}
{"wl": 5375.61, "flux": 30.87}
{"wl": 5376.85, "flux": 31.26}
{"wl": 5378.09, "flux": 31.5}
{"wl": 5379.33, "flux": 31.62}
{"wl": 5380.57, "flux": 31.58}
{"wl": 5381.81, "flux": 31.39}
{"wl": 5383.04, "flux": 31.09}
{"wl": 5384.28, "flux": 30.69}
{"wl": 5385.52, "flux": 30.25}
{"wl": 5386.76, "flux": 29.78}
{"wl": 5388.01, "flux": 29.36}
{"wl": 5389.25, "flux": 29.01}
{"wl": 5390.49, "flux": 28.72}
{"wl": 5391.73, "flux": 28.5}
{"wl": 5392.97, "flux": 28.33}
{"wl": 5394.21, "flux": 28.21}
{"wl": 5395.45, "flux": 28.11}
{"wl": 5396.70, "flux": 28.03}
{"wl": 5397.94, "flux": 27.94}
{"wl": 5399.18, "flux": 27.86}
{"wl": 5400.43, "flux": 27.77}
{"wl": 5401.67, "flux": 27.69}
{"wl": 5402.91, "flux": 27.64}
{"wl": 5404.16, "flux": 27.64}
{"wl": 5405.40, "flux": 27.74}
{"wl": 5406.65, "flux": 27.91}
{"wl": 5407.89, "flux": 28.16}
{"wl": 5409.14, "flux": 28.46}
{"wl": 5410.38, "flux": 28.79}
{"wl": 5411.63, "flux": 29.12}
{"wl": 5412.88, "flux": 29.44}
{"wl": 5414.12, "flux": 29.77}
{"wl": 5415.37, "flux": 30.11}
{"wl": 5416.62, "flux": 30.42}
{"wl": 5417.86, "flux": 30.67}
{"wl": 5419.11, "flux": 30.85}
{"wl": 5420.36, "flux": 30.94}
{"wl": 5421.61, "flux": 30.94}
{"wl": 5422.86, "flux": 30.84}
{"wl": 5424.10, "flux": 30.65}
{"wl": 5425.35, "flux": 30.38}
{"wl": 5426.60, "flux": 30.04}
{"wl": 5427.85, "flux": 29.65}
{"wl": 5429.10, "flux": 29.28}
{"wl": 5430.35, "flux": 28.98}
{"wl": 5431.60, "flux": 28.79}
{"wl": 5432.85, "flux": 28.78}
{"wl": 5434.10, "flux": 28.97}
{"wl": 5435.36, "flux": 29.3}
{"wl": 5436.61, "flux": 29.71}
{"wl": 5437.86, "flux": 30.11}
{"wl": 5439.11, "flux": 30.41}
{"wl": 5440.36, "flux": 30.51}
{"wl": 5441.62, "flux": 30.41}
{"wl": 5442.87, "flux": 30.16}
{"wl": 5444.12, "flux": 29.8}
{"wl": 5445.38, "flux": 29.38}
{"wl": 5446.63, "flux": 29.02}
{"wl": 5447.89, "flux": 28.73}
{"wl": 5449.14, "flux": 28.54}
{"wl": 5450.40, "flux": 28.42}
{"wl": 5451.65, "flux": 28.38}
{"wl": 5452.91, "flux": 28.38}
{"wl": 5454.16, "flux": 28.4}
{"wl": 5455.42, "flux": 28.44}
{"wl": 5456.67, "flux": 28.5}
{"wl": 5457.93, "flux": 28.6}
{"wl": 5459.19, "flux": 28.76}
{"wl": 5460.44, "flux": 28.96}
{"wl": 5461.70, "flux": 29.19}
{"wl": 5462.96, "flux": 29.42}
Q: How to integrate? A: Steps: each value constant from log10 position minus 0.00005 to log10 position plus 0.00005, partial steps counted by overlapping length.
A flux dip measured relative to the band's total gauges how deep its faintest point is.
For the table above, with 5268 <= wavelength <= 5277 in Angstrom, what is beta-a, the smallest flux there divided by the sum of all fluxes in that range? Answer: 0.136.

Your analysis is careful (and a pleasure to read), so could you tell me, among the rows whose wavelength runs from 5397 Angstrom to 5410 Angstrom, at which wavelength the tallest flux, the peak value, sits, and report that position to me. 5409.14 Angstrom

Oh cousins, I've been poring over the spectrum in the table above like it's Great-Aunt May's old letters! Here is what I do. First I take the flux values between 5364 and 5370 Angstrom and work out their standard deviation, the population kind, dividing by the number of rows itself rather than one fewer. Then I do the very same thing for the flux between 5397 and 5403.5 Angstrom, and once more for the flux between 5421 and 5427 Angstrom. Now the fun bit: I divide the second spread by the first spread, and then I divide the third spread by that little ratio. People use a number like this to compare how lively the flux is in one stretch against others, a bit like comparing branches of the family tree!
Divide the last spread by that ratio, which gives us 1.2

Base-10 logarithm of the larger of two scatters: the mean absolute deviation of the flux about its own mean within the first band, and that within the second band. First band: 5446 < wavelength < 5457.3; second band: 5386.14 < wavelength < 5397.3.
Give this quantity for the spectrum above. -0.31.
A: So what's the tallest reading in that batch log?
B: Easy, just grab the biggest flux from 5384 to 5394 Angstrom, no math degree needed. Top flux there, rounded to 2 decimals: 30.69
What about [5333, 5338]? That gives 29.47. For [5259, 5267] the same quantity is 28.12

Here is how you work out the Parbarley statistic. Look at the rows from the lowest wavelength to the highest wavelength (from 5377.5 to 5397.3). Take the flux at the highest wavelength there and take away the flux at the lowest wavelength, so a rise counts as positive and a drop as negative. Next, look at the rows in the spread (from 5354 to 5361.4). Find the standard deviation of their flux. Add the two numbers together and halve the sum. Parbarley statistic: -1.6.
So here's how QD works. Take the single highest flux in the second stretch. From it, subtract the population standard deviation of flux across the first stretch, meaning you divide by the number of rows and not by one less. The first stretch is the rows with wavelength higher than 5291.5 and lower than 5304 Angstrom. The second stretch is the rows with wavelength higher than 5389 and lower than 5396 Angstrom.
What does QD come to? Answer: 28.5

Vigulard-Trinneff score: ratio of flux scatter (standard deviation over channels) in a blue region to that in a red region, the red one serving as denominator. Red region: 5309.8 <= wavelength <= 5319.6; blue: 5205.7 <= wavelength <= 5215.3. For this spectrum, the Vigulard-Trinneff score 3.3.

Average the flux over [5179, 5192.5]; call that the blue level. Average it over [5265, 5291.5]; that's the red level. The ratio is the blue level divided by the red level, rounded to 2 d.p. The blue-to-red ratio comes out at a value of 0.84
